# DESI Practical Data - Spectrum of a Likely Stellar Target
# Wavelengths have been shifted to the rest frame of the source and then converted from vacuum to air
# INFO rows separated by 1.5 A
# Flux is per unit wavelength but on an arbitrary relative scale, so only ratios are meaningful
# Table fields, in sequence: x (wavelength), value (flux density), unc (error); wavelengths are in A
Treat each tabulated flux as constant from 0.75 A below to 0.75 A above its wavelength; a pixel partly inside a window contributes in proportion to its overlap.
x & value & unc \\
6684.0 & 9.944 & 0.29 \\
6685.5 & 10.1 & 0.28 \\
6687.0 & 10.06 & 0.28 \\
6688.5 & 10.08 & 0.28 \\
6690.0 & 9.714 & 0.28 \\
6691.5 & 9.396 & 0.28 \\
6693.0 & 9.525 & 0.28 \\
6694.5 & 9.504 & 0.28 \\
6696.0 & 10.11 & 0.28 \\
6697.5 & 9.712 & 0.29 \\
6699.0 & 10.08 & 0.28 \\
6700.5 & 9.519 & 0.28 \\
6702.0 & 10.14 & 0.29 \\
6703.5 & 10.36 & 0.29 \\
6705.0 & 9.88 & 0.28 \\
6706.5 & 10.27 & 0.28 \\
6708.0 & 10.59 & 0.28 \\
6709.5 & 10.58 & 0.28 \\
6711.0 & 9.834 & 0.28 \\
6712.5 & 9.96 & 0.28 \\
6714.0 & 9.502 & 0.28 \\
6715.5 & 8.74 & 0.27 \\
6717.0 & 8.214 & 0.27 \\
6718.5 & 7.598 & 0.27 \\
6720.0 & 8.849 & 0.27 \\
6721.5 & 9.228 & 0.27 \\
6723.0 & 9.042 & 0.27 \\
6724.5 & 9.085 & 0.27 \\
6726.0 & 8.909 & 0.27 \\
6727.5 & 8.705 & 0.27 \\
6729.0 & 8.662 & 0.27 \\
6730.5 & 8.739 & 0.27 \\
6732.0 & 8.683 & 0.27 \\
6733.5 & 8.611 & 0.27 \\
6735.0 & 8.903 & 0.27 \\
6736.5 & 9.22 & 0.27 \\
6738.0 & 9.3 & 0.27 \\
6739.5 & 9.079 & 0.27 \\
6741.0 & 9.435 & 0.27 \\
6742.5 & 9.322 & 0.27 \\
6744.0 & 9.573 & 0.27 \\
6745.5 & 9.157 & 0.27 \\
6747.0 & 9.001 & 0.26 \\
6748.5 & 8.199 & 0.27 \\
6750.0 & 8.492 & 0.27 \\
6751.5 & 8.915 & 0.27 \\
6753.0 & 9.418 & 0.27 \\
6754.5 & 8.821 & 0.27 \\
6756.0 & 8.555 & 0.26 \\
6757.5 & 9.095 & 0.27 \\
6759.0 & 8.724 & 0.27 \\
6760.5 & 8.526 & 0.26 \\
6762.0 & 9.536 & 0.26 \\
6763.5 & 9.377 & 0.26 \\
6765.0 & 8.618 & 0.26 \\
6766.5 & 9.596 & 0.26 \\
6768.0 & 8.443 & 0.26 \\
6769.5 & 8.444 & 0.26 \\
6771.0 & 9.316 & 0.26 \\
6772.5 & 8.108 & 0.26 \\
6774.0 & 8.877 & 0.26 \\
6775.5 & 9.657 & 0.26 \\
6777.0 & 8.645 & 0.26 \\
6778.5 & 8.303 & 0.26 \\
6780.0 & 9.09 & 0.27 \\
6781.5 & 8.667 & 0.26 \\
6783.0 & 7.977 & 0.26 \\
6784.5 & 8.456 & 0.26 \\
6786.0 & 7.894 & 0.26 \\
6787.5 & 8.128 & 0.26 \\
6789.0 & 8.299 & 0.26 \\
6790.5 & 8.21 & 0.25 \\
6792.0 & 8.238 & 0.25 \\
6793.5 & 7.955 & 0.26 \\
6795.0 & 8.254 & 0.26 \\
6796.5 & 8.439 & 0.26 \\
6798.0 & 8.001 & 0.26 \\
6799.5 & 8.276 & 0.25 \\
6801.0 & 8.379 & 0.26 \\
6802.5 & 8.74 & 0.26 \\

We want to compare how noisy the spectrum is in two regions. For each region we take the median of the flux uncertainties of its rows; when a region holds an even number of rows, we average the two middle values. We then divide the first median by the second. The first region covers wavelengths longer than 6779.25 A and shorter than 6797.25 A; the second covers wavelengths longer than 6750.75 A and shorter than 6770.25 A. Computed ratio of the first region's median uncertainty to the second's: 1.00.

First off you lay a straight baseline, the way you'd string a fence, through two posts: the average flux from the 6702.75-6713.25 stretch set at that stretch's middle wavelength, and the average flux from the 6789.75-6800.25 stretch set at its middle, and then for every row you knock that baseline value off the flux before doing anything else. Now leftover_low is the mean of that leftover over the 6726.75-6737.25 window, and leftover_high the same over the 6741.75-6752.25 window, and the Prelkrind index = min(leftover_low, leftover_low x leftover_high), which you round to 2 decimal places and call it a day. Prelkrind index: -0.87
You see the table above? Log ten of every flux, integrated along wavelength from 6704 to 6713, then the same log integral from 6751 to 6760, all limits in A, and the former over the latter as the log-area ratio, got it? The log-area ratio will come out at 1.06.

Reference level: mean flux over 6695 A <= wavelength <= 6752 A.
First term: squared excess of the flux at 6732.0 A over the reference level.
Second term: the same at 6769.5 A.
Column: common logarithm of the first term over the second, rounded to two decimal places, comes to -0.30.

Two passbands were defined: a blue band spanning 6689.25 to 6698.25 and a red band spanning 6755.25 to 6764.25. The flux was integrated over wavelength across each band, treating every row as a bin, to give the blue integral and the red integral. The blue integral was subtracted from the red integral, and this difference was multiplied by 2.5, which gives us -16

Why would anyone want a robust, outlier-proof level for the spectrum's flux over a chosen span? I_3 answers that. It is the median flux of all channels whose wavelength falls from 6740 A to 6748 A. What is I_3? 9.3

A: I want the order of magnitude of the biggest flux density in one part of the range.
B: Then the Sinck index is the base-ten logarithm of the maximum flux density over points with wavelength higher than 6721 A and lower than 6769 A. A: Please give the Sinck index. 0.98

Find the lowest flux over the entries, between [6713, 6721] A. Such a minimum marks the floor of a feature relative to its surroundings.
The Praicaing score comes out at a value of 7.598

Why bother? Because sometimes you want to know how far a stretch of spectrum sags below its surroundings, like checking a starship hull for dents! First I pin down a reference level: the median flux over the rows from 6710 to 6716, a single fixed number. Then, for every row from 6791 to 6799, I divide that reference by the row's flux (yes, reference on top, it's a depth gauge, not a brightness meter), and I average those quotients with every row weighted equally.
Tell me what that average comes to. 1.18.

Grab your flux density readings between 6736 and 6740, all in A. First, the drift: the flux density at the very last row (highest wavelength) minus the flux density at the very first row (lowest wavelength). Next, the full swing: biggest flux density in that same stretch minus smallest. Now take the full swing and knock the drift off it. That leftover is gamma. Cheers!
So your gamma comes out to 0.4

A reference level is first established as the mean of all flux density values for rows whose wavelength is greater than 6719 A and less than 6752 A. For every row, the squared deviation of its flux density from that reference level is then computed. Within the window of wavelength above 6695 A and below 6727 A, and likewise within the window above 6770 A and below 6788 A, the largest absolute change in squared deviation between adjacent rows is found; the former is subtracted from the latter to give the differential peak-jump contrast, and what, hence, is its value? -1.0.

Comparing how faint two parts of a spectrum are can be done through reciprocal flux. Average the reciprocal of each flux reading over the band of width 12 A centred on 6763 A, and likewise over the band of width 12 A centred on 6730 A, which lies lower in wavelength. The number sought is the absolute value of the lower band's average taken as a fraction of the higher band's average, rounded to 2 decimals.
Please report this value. 1.02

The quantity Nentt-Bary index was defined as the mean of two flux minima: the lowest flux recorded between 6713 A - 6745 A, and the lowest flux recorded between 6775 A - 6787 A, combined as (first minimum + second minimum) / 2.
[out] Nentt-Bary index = 7.75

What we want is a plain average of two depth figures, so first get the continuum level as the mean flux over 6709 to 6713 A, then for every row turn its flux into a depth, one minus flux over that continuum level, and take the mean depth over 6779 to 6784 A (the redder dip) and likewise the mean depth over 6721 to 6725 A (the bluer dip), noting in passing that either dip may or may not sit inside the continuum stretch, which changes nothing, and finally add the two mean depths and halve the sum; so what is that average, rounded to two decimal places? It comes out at 0.13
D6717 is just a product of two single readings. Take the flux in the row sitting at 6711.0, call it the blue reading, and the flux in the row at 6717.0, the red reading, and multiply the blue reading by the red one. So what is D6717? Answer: 81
